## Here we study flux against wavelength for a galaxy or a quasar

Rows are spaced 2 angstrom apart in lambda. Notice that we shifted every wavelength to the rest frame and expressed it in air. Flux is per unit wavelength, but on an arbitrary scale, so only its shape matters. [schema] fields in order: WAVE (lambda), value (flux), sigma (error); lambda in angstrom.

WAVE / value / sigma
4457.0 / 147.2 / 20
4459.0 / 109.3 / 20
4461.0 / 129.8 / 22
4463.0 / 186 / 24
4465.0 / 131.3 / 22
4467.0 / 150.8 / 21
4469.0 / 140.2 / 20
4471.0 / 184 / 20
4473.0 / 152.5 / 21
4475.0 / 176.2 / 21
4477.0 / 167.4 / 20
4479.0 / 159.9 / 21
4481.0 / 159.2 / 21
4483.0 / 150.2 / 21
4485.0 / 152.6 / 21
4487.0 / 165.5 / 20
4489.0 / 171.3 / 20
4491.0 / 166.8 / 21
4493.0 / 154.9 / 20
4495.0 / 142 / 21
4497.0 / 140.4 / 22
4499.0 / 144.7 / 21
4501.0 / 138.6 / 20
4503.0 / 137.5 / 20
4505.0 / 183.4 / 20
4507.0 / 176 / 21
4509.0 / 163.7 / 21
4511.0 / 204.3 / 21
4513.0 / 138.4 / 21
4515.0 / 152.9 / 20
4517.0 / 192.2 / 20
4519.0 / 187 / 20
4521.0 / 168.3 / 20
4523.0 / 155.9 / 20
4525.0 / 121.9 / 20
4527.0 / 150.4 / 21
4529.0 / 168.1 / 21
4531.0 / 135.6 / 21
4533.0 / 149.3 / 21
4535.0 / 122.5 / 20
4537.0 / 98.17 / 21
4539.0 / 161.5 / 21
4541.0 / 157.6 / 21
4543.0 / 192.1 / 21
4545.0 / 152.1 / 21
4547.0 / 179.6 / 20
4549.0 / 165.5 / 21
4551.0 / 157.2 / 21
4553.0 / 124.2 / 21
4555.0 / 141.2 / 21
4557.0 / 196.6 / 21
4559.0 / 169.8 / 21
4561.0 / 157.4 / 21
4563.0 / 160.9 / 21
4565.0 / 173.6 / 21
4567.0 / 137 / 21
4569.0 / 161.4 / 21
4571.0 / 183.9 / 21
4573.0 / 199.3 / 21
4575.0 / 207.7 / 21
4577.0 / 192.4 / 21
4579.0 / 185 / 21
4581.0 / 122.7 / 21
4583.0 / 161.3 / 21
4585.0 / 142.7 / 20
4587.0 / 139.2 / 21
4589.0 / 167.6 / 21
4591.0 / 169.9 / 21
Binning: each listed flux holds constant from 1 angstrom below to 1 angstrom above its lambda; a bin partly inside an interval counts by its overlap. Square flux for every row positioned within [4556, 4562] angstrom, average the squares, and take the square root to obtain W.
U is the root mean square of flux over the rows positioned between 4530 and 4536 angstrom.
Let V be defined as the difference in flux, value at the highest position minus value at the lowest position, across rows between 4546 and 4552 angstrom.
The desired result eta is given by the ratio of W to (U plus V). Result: 1.54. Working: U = 136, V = -22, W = 175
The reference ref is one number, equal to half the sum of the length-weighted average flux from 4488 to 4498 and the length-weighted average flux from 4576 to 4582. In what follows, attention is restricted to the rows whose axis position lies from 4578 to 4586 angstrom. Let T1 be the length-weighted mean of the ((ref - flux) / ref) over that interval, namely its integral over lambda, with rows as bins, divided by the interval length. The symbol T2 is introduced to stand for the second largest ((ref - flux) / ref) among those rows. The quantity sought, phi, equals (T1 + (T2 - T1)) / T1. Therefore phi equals 2.3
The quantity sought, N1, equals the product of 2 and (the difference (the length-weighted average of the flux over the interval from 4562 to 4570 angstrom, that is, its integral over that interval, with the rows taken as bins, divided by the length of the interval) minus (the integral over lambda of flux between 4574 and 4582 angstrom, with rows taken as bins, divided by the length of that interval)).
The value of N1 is -37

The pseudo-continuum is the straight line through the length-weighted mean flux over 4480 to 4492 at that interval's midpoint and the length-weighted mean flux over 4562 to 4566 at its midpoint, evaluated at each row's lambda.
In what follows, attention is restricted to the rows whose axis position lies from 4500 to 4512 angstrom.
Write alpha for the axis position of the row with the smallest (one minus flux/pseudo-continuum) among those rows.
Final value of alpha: 4511.0 angstrom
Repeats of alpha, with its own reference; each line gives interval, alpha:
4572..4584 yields 4575.0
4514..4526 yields 4517.0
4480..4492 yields 4489.0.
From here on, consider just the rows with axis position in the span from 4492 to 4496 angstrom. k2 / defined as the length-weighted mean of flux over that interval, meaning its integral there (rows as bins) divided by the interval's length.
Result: 148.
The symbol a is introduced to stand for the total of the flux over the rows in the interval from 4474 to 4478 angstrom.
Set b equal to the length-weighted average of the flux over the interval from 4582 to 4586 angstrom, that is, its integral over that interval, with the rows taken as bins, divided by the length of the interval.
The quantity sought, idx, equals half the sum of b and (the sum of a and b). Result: 324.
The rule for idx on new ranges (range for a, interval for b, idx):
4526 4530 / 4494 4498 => 300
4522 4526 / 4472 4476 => 303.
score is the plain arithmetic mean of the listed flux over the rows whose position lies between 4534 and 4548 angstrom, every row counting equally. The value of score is 152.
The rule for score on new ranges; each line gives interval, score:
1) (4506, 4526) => 166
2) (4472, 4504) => 155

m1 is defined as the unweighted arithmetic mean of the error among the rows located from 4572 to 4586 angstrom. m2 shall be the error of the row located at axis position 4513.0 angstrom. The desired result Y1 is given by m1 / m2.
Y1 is 0.99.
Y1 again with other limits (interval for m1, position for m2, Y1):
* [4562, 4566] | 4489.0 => 1.05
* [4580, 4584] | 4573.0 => 1.00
